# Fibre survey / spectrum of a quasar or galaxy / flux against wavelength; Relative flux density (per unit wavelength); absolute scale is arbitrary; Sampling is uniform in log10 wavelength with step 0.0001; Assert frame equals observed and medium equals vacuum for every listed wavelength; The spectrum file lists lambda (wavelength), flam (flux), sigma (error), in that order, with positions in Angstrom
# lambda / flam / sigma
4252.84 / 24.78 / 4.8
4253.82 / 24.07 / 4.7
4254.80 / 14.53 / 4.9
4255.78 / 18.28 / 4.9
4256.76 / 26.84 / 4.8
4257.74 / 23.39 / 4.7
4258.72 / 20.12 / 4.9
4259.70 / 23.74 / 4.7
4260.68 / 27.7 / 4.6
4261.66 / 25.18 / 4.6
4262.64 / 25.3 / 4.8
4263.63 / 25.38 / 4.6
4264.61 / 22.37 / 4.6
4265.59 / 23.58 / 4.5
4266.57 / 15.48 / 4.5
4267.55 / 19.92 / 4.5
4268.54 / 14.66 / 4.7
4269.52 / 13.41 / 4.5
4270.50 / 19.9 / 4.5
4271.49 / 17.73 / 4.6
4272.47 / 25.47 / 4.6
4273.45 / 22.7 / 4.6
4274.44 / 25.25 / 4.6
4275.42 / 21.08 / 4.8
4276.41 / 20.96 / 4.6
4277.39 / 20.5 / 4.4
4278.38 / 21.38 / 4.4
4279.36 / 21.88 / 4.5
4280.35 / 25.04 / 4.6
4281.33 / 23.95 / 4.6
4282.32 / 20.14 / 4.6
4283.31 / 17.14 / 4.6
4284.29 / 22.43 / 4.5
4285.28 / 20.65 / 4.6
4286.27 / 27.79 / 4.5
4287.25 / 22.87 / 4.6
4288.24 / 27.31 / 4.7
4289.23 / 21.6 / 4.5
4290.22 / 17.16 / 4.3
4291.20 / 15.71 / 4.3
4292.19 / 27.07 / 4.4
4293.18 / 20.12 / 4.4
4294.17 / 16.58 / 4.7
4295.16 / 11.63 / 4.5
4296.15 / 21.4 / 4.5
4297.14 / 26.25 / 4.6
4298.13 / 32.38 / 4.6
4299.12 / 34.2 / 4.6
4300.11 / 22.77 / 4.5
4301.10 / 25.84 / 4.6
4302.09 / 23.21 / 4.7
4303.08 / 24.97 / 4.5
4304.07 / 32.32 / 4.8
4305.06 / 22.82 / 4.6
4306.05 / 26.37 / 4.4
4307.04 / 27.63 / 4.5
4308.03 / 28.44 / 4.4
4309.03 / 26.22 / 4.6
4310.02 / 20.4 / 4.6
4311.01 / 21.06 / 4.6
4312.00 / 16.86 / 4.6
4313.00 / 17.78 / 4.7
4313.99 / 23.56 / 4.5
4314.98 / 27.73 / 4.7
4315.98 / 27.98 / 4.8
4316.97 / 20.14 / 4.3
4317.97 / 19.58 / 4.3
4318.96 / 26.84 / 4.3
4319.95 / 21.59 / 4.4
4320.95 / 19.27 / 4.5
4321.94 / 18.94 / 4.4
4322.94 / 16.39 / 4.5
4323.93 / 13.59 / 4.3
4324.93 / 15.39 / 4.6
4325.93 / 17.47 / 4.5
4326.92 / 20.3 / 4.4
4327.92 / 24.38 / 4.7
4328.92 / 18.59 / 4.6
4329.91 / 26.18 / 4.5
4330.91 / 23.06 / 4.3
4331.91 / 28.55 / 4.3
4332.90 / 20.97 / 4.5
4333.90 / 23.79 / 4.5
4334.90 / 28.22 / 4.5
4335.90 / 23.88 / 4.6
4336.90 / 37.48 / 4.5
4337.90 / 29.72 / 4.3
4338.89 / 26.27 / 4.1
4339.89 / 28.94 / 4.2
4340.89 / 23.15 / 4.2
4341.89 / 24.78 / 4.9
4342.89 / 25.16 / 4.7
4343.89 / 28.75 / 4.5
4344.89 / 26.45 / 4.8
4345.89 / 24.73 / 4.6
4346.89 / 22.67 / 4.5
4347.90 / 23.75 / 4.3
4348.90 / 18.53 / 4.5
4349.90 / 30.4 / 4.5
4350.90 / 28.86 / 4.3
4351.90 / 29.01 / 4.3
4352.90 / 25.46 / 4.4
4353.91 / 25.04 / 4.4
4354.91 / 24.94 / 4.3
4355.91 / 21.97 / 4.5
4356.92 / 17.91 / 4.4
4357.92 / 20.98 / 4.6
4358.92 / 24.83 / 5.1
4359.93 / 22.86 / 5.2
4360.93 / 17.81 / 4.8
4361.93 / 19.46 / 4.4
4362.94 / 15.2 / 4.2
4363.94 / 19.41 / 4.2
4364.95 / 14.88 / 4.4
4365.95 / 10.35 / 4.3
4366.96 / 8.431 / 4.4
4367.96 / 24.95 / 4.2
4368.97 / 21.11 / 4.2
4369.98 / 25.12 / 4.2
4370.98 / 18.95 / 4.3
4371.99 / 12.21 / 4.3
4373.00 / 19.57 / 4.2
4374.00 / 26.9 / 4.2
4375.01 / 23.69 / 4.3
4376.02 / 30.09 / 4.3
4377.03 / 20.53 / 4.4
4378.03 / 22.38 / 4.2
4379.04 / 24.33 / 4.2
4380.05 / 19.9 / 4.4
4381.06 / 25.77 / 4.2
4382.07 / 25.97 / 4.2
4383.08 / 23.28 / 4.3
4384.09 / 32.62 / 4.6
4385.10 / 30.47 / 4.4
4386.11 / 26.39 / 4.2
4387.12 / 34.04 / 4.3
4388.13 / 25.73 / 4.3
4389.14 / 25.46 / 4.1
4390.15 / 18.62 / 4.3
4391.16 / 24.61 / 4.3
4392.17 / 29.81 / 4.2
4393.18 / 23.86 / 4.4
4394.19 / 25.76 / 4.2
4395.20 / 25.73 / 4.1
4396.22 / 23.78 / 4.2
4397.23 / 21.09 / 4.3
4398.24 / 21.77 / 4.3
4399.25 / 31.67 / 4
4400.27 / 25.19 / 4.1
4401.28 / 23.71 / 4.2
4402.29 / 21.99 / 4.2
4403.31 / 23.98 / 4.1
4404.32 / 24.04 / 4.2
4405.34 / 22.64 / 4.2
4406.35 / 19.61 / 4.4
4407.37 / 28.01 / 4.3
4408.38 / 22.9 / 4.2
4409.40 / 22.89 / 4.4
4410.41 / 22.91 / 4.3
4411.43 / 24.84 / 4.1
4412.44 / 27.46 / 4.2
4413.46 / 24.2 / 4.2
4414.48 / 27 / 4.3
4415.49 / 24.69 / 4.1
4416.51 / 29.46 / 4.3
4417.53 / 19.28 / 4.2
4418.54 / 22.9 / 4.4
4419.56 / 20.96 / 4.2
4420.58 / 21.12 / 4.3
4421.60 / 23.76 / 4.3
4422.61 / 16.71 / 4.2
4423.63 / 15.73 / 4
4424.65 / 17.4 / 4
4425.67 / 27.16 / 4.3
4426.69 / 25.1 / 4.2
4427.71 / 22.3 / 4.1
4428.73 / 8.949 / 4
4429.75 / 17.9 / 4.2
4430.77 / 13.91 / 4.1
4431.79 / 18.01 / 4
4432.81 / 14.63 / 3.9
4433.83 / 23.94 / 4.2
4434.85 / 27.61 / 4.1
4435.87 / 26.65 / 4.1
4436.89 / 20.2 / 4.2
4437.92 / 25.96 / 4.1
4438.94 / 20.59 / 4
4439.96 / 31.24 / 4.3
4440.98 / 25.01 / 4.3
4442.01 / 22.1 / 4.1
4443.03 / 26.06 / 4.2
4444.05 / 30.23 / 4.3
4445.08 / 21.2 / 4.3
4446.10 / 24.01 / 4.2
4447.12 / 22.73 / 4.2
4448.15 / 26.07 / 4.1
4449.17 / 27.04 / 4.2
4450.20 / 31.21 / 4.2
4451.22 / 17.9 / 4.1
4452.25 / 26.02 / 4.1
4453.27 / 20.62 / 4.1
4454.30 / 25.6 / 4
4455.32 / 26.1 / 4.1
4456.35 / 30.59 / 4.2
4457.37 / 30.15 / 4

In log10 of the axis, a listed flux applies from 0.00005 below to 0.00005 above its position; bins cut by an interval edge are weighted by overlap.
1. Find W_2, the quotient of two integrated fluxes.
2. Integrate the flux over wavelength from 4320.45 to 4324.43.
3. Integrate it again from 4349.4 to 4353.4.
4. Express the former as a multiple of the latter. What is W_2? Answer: 0.60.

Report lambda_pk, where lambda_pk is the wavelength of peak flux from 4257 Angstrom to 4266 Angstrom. 4260.68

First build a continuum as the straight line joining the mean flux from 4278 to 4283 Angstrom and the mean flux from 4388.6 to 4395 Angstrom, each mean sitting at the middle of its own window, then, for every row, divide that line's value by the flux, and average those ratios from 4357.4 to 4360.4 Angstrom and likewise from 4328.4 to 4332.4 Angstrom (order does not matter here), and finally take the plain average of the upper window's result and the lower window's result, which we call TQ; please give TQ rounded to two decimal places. 1.03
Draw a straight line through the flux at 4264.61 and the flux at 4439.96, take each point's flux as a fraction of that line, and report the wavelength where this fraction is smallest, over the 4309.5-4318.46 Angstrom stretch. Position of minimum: 4312.00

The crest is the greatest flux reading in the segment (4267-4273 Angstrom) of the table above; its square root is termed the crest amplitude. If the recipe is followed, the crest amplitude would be 5.05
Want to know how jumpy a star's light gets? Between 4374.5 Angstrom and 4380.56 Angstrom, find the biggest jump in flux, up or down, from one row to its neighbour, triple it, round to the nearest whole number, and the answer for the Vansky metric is 29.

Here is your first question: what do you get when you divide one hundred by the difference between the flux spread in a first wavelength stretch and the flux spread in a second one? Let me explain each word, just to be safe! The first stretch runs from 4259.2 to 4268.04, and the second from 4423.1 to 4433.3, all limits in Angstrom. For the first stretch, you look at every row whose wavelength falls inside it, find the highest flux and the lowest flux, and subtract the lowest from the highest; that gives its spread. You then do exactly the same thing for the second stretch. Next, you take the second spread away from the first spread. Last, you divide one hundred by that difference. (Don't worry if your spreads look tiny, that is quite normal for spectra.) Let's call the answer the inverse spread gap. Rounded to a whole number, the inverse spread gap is -17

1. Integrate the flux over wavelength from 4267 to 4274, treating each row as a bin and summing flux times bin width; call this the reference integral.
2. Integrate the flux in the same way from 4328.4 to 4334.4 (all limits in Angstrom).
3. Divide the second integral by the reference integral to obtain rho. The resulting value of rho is 1.1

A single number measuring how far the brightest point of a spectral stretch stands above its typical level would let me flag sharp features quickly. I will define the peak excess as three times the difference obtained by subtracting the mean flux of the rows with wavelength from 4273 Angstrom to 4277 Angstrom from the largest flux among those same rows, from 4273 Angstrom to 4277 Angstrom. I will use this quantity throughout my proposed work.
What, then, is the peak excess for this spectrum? 8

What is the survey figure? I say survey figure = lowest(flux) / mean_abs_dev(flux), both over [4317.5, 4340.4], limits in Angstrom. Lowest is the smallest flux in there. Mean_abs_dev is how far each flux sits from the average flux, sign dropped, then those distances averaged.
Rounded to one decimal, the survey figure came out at 3.1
